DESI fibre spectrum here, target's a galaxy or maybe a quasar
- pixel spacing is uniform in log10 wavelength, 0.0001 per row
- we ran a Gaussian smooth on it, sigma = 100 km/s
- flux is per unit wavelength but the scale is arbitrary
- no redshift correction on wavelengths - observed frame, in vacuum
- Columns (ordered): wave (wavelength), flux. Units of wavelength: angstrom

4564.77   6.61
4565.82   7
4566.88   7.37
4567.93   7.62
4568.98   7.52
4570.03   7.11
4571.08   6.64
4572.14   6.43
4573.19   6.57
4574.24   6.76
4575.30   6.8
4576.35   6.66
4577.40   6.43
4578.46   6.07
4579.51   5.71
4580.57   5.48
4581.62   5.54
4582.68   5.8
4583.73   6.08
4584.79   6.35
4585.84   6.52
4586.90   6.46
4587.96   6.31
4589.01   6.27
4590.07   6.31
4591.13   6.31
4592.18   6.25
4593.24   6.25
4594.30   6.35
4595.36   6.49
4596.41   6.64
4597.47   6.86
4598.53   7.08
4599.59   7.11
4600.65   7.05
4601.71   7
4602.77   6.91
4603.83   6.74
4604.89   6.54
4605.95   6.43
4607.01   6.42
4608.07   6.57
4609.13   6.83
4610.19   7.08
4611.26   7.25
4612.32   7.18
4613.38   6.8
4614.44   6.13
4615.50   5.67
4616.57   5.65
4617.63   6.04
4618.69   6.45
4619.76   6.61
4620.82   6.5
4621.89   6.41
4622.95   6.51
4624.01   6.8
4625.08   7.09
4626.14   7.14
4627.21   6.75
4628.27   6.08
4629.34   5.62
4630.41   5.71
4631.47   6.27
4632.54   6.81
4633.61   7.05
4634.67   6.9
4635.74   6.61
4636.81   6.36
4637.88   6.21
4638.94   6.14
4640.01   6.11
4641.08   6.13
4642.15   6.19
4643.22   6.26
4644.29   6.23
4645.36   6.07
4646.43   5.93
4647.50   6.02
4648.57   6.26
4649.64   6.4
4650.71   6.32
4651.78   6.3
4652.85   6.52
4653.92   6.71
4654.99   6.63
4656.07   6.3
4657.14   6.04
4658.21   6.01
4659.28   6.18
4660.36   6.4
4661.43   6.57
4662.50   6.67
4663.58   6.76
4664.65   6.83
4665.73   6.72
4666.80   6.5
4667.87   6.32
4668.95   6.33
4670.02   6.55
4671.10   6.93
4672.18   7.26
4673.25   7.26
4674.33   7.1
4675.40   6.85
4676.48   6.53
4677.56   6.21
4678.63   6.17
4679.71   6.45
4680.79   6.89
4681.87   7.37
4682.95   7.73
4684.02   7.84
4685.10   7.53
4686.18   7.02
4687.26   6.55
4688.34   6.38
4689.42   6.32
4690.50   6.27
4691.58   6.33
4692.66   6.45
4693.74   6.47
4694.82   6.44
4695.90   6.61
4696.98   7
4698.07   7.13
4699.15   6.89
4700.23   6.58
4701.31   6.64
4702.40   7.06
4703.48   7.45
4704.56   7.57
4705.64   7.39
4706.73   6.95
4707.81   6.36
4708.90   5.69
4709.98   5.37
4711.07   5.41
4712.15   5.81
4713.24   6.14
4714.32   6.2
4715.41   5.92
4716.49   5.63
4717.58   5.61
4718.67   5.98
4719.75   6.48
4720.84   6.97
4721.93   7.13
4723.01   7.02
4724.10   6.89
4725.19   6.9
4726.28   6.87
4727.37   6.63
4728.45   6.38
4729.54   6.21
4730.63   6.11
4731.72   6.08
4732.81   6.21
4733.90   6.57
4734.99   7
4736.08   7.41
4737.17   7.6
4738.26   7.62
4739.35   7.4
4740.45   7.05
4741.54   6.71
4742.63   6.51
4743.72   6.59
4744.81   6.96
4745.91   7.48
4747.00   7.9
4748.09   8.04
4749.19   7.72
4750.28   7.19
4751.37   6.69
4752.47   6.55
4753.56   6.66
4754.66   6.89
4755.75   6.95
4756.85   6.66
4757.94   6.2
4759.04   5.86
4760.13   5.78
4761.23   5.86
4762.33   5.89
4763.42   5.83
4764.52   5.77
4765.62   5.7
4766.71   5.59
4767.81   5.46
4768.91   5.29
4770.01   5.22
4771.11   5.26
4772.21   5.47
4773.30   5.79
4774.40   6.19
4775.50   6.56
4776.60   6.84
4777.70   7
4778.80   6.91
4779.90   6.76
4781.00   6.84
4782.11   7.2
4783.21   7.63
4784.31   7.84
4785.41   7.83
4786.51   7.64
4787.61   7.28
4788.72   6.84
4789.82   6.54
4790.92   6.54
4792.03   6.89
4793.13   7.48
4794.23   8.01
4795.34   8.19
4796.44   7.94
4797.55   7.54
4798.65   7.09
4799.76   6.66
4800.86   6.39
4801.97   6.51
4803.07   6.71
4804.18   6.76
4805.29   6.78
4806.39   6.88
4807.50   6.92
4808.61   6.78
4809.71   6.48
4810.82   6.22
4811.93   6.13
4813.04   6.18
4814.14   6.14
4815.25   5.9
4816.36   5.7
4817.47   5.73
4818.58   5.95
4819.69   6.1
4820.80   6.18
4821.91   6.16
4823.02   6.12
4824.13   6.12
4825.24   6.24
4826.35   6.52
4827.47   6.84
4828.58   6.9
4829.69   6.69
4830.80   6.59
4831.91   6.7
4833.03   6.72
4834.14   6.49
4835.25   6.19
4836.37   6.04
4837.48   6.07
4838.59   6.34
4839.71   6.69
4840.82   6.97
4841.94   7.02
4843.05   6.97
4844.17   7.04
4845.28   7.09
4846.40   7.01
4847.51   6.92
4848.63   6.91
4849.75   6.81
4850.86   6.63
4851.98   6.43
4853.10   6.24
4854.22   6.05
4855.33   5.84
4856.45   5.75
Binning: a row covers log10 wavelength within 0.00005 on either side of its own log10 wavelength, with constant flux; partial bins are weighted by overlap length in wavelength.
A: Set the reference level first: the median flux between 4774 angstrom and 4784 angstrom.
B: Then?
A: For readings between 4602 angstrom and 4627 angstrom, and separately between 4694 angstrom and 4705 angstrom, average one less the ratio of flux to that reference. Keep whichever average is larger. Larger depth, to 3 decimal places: 0.035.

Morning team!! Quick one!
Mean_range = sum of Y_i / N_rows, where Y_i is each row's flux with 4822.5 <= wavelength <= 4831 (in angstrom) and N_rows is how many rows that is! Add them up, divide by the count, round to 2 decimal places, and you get 6.50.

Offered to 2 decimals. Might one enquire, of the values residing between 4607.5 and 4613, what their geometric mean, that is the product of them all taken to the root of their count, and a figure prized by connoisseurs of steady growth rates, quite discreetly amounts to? 6.98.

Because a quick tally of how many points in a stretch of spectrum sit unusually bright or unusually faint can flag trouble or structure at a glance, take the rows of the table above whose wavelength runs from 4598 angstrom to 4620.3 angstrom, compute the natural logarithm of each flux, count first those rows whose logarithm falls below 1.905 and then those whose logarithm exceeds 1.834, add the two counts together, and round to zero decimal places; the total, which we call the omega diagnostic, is 27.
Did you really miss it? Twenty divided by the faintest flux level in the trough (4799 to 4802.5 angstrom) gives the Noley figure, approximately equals 3.13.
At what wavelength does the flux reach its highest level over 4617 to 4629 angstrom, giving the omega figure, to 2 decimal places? 4626.14 angstrom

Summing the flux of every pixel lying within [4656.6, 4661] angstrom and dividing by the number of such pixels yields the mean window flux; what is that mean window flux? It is 6.2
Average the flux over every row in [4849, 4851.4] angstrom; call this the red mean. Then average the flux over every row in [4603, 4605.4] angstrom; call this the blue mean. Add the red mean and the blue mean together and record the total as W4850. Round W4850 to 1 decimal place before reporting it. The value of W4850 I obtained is 13.4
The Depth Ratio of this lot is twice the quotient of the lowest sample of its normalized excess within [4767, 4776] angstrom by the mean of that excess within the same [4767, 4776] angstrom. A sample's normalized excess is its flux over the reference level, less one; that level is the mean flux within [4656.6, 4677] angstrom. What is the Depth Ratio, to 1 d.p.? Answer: 2.9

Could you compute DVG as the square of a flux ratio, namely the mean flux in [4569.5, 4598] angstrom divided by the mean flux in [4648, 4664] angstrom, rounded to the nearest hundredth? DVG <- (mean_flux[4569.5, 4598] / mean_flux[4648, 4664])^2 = 0.98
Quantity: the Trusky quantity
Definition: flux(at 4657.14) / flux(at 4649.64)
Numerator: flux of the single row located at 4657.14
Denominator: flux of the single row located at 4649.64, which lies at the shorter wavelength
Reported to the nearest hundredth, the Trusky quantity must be 0.94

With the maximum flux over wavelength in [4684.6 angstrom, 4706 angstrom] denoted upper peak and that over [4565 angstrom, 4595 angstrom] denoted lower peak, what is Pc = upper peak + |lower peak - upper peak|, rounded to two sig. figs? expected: 7.6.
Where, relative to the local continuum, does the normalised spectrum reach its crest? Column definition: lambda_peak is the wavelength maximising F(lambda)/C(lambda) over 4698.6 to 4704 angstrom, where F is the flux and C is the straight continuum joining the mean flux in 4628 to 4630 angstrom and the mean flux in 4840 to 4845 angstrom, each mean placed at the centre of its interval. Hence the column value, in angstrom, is 4703.48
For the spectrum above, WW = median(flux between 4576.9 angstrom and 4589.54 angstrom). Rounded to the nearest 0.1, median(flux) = 6.2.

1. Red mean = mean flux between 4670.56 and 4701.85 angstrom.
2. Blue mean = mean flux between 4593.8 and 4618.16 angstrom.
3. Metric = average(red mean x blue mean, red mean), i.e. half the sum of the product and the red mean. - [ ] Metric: 26.0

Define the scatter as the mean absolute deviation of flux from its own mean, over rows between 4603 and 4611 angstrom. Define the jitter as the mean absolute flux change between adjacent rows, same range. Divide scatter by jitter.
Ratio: 1.2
